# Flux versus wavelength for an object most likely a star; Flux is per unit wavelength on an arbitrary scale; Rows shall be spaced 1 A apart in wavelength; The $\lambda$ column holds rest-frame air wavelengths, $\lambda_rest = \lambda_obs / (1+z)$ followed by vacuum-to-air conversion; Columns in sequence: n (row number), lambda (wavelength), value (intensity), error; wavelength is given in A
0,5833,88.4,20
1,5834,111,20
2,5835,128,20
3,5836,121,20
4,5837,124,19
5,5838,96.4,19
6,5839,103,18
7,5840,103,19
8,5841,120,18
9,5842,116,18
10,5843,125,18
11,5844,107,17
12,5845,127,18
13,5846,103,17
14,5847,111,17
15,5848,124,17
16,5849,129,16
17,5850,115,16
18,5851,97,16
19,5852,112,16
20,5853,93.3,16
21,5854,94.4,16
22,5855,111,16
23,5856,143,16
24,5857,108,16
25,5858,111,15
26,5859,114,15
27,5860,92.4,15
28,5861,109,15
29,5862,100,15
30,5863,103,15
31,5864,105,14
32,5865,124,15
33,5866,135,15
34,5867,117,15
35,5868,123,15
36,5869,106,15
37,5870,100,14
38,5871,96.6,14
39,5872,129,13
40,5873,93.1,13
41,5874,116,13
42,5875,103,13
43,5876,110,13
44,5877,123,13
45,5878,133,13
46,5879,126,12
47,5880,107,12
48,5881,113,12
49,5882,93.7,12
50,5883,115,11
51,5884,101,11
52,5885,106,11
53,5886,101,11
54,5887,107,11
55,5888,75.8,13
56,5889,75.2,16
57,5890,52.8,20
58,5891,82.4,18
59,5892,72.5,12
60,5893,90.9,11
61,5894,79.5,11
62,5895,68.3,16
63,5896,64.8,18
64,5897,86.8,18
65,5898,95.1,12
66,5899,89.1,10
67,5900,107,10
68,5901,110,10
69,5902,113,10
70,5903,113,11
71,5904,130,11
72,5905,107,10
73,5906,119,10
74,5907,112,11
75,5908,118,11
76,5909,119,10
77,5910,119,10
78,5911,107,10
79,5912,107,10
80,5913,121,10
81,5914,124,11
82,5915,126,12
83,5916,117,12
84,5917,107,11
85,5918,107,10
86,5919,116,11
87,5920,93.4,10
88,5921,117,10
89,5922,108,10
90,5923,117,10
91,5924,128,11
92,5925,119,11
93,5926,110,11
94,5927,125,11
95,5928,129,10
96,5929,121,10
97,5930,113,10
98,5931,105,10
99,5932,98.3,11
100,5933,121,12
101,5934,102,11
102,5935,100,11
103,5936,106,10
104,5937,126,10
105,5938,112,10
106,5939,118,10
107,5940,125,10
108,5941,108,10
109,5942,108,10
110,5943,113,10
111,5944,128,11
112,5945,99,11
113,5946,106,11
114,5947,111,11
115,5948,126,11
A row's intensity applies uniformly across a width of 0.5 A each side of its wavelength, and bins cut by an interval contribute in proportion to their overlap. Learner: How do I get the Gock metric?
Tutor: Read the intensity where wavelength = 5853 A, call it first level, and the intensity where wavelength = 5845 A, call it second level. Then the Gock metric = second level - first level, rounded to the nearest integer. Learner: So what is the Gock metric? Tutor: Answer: 34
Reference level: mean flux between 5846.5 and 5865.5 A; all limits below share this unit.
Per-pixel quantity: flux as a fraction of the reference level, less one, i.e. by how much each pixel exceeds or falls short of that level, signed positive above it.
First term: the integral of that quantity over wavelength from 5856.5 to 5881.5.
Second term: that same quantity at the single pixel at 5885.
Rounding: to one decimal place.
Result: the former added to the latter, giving 0.3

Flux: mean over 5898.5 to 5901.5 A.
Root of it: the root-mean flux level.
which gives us 10.1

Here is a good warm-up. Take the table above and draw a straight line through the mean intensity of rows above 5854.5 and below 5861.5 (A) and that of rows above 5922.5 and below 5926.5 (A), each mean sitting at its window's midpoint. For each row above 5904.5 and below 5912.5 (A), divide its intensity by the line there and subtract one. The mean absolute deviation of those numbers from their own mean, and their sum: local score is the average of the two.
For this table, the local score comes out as -0.10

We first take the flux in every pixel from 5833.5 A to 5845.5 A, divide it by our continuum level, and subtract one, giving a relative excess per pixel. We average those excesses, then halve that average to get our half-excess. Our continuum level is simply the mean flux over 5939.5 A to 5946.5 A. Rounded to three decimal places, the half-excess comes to 0.012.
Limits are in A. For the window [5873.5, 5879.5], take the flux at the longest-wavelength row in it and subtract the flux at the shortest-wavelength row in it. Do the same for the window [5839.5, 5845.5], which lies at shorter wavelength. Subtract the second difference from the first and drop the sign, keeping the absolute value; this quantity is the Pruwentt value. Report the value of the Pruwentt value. 14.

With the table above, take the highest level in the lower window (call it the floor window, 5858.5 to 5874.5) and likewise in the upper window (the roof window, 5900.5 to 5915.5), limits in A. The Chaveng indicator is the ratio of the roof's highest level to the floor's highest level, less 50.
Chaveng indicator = -49.0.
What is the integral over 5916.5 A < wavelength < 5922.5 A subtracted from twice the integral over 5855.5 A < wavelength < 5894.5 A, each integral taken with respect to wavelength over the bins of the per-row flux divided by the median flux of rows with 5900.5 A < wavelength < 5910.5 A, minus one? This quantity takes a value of -6.7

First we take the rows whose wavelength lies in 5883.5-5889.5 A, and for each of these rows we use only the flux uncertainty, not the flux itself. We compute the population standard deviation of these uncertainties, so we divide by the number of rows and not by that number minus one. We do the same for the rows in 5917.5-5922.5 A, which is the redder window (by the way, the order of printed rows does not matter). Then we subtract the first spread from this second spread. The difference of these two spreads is -1.5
